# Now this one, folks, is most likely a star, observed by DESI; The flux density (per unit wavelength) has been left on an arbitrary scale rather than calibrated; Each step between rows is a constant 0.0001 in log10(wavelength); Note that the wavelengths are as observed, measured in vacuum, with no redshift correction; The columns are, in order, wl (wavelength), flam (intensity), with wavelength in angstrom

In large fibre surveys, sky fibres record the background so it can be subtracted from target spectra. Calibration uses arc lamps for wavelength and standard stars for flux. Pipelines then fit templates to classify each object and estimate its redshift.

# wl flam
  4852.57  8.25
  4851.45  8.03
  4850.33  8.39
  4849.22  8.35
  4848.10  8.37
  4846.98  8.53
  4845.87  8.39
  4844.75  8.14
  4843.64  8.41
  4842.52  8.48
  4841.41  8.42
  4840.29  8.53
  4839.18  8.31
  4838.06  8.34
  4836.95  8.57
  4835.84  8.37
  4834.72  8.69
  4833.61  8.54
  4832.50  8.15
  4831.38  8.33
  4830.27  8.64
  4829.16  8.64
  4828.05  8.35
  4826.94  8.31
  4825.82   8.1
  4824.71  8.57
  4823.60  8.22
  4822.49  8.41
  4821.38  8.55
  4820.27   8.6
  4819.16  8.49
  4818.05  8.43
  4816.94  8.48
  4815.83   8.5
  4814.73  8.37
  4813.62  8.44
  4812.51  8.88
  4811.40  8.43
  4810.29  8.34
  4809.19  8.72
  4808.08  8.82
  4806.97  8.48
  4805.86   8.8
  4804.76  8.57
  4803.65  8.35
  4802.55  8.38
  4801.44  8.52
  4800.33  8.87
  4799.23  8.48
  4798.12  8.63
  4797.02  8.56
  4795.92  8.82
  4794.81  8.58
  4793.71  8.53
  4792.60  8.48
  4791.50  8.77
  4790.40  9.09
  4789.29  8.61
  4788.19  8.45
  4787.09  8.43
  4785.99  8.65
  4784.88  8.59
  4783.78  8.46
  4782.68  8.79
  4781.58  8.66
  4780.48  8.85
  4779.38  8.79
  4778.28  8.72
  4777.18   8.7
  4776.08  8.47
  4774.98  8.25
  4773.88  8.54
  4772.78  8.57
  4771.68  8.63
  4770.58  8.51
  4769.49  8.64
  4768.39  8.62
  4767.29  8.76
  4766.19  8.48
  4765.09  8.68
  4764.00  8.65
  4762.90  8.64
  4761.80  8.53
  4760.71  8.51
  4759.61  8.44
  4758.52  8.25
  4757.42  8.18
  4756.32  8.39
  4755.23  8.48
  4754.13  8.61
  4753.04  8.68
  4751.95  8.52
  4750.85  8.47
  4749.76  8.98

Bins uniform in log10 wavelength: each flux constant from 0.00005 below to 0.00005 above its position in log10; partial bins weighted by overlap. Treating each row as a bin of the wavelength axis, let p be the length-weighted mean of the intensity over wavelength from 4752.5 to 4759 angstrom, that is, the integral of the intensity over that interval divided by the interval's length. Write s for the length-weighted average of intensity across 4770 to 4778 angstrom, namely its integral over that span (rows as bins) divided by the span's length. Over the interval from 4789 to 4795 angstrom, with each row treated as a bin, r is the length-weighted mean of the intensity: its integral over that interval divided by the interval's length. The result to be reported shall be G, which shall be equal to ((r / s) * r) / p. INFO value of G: 1.048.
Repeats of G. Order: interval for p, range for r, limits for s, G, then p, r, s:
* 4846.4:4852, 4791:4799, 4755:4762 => 1.061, 8.34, 8.62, 8.39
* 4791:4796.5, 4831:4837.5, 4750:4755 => 0.960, 8.63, 8.44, 8.59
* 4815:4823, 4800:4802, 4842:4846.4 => 1.052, 8.50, 8.64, 8.35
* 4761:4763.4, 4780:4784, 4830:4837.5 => 1.045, 8.59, 8.71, 8.46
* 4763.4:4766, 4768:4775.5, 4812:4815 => 0.985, 8.64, 8.54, 8.57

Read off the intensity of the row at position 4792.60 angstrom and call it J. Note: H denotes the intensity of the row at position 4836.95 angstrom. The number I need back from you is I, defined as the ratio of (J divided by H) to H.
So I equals 0.115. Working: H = 8.57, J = 8.48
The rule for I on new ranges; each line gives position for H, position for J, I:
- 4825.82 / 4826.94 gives 0.127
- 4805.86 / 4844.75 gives 0.105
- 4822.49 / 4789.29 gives 0.122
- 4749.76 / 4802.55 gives 0.104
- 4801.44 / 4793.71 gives 0.118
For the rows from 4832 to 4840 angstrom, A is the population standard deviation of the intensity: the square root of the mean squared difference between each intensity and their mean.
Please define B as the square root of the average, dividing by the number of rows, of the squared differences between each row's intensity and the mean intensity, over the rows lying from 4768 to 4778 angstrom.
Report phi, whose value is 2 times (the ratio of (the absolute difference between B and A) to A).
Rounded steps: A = 0.17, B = 0.12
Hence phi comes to 0.54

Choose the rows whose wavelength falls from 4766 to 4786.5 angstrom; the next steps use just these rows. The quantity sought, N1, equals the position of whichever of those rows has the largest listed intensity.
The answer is 4780.48 angstrom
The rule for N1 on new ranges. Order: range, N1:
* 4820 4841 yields 4834.72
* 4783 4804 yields 4790.40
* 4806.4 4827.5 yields 4812.51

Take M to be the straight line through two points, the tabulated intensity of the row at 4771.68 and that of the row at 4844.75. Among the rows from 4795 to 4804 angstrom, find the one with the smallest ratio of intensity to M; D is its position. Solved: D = 4803.65 angstrom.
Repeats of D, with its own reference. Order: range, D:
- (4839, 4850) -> 4844.75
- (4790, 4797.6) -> 4792.60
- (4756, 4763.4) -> 4757.42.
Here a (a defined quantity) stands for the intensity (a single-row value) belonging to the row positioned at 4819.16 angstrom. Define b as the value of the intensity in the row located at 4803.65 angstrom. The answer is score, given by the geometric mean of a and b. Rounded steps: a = 8.49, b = 8.35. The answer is 8.42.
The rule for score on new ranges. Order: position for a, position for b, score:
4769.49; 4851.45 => 8.33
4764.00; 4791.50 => 8.71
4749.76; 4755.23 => 8.73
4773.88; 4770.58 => 8.52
